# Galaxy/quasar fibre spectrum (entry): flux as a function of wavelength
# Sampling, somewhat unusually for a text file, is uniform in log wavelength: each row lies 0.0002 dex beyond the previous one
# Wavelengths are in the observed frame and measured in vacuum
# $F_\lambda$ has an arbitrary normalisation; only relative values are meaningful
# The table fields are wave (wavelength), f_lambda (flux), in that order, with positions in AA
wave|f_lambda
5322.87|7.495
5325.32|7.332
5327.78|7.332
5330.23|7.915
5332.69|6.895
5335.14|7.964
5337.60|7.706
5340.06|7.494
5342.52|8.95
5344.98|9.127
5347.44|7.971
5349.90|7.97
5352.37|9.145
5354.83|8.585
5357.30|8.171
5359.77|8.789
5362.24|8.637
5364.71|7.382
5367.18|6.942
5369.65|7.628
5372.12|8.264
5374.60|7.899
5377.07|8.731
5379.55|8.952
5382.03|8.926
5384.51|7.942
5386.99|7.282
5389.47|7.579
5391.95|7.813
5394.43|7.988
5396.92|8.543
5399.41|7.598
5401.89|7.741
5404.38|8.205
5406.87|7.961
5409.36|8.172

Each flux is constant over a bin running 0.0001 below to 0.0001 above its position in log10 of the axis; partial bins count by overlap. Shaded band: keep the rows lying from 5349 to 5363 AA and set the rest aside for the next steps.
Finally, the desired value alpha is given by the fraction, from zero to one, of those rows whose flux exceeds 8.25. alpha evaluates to 0.7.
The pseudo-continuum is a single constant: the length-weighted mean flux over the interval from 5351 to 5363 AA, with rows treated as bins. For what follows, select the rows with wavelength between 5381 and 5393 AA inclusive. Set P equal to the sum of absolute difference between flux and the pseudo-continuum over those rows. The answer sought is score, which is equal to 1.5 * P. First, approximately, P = 4.3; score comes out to 6.4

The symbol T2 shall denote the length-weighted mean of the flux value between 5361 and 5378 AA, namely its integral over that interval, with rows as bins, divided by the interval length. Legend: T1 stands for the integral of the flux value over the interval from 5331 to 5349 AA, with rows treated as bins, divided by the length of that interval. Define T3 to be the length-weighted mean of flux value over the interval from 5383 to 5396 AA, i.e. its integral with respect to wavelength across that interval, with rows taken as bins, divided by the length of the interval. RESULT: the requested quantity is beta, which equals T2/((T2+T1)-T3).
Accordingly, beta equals 0.97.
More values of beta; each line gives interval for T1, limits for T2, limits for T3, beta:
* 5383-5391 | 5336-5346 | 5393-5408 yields 1.04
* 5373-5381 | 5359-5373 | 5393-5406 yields 0.94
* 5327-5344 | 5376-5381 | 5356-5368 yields 1.03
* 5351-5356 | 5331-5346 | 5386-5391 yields 0.85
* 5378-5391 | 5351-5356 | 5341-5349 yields 1.06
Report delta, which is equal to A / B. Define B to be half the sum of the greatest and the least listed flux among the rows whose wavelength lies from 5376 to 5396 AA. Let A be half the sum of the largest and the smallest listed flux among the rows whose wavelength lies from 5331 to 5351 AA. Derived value 0.99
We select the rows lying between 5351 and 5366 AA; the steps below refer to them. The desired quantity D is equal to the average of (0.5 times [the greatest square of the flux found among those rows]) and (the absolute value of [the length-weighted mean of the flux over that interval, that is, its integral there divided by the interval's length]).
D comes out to 25.1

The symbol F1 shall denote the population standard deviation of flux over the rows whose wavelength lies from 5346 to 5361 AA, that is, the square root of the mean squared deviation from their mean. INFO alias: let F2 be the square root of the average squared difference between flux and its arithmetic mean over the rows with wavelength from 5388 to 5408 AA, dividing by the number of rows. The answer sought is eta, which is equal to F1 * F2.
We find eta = 0.13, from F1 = 0.44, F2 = 0.30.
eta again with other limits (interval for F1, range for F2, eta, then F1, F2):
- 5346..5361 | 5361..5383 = 0.30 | 0.44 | 0.68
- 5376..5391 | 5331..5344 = 0.45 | 0.67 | 0.67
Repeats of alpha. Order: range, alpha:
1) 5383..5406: 0.1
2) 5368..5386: 0.6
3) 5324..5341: 0.0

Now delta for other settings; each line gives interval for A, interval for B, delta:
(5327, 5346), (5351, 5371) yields 1.00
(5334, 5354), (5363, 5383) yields 1.05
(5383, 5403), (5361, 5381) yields 1.00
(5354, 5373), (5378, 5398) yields 0.97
